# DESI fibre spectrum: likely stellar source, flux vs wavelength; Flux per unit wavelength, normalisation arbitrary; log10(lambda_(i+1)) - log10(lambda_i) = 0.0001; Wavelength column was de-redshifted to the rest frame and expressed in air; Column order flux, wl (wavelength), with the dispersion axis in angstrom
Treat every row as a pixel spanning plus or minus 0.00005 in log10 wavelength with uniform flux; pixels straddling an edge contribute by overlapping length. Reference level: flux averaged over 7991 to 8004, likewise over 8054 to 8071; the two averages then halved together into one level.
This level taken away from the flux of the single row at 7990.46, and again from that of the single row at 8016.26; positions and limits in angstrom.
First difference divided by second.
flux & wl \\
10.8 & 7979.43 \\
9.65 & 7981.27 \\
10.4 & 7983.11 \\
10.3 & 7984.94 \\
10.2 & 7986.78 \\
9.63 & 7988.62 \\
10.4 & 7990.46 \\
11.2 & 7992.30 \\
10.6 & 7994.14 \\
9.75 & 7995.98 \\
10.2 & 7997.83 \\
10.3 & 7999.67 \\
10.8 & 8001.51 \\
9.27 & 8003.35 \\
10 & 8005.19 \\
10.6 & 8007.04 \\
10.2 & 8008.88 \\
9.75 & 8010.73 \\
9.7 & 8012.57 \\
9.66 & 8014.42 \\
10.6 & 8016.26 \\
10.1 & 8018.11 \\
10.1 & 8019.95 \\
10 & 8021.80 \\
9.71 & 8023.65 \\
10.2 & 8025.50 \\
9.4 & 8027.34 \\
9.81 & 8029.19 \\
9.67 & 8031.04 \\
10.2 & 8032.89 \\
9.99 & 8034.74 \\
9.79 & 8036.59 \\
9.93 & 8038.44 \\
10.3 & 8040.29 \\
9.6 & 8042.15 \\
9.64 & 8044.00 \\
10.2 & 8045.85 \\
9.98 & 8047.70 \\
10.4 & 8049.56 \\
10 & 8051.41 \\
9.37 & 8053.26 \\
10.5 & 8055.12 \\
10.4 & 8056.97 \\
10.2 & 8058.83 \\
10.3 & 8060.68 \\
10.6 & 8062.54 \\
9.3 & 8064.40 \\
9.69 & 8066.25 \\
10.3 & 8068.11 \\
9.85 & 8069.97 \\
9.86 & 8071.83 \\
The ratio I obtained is 0.5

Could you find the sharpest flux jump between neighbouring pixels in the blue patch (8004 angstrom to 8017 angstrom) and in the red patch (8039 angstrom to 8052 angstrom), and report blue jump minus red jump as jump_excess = 0.24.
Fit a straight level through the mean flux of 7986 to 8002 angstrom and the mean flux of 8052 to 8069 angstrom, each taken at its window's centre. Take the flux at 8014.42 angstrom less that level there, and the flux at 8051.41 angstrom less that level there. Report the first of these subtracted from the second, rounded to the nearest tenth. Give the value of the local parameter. 0.5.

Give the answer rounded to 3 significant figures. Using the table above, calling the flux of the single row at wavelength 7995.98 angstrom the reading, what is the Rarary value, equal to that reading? 9.75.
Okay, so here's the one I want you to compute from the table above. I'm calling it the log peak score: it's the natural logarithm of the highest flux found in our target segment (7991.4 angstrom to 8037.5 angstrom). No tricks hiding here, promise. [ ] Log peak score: 2.42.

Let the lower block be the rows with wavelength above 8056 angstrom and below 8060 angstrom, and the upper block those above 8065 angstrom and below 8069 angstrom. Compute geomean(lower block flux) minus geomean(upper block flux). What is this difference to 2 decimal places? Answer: 0.31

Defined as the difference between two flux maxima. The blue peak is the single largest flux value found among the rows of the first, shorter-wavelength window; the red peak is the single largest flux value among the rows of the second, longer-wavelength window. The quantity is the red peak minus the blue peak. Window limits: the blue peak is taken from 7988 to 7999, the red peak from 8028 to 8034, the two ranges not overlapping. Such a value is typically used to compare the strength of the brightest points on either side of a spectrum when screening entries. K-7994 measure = -1.0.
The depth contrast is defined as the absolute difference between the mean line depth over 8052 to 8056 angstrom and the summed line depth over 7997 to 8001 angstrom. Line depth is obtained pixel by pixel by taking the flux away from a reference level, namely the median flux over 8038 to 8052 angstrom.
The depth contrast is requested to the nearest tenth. 0.6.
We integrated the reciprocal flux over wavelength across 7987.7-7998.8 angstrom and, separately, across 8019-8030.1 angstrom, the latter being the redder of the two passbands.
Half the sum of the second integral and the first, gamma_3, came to 1.10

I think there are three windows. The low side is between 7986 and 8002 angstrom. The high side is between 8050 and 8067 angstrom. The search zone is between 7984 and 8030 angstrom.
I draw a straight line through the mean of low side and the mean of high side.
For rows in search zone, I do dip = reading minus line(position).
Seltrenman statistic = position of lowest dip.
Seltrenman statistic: 8003.35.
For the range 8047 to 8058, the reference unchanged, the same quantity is 8053.26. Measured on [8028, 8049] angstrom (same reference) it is 8042.15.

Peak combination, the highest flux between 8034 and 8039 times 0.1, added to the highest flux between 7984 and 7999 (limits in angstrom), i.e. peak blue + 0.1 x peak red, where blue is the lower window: 12.2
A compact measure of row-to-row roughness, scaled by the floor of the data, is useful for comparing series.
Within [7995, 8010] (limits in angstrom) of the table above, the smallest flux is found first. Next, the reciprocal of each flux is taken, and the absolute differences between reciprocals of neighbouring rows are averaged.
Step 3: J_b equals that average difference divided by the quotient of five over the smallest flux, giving 0.0113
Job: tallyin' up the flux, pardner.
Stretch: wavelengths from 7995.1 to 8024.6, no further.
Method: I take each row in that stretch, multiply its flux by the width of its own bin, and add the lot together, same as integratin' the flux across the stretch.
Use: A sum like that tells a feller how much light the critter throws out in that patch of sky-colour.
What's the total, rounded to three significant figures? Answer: 296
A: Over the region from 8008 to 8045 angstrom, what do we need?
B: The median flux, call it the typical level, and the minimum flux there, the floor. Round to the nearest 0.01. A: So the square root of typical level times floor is 9.63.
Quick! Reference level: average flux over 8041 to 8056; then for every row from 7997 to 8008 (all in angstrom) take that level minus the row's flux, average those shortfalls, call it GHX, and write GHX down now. -0.23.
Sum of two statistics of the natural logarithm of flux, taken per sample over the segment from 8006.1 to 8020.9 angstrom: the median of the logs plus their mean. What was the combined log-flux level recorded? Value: 4.62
